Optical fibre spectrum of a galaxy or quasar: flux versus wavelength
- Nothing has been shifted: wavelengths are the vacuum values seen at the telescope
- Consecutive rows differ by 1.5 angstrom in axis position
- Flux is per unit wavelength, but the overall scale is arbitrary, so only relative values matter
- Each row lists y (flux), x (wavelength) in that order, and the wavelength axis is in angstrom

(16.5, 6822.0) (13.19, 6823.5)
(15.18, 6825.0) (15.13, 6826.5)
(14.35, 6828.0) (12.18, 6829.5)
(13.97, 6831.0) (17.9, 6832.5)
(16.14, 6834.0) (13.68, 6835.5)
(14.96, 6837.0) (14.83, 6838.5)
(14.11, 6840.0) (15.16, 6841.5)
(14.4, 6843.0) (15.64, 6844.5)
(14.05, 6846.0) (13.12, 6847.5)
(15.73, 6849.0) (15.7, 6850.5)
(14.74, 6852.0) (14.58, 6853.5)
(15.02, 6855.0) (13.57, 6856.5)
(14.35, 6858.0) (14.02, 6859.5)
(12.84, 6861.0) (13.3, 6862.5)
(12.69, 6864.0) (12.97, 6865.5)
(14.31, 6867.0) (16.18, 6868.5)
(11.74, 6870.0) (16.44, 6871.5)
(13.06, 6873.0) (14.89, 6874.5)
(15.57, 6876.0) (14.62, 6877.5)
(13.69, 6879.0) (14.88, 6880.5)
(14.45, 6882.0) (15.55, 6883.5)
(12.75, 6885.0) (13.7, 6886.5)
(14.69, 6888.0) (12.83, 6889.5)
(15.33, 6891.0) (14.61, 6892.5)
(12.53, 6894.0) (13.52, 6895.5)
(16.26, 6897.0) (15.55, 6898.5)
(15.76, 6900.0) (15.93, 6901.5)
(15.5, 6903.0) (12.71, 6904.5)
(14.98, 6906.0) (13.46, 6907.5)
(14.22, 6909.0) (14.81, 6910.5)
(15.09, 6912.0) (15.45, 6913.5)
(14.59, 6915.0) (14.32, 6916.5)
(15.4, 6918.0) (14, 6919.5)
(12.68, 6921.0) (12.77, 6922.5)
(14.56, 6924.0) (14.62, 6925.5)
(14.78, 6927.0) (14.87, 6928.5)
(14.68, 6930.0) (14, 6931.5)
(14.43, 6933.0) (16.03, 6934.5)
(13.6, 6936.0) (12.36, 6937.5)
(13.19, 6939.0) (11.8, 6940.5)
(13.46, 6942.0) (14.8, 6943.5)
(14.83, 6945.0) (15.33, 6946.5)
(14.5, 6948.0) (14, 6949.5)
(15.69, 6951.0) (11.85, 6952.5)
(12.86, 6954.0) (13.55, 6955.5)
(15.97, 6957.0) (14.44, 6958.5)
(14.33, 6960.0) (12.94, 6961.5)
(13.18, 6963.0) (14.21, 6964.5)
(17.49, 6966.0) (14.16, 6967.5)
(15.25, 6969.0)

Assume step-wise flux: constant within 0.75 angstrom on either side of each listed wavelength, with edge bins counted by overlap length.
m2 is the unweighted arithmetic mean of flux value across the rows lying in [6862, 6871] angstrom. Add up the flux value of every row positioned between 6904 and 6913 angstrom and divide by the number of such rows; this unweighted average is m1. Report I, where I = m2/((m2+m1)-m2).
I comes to 0.95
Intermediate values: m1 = 14.2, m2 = 13.5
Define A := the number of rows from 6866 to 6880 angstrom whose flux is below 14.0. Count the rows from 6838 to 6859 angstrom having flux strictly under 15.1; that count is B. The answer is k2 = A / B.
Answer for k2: 0.3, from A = 3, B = 10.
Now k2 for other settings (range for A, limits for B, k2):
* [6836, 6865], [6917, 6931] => 0.6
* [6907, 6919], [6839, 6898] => 0.0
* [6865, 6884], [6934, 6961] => 0.3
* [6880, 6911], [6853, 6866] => 0.8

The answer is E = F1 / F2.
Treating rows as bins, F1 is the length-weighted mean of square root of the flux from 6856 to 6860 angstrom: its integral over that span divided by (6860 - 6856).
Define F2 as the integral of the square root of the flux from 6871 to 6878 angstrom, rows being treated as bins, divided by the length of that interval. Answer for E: 0.97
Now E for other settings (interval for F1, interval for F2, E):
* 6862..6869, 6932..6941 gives 1.01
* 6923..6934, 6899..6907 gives 0.99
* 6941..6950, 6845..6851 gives 0.99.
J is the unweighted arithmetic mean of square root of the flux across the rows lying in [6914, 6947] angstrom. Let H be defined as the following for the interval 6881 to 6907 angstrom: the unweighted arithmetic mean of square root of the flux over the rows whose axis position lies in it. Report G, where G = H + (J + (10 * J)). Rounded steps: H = 3.81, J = 3.76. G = 45.1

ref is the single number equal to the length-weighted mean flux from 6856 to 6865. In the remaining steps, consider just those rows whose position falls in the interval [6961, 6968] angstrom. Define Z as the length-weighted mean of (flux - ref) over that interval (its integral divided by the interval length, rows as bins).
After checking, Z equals 1.0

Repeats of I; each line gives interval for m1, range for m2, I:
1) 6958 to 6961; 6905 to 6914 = 1.02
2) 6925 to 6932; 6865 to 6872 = 0.98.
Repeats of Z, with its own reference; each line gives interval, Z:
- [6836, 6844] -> 1.2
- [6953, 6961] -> 0.7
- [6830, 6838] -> 1.8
